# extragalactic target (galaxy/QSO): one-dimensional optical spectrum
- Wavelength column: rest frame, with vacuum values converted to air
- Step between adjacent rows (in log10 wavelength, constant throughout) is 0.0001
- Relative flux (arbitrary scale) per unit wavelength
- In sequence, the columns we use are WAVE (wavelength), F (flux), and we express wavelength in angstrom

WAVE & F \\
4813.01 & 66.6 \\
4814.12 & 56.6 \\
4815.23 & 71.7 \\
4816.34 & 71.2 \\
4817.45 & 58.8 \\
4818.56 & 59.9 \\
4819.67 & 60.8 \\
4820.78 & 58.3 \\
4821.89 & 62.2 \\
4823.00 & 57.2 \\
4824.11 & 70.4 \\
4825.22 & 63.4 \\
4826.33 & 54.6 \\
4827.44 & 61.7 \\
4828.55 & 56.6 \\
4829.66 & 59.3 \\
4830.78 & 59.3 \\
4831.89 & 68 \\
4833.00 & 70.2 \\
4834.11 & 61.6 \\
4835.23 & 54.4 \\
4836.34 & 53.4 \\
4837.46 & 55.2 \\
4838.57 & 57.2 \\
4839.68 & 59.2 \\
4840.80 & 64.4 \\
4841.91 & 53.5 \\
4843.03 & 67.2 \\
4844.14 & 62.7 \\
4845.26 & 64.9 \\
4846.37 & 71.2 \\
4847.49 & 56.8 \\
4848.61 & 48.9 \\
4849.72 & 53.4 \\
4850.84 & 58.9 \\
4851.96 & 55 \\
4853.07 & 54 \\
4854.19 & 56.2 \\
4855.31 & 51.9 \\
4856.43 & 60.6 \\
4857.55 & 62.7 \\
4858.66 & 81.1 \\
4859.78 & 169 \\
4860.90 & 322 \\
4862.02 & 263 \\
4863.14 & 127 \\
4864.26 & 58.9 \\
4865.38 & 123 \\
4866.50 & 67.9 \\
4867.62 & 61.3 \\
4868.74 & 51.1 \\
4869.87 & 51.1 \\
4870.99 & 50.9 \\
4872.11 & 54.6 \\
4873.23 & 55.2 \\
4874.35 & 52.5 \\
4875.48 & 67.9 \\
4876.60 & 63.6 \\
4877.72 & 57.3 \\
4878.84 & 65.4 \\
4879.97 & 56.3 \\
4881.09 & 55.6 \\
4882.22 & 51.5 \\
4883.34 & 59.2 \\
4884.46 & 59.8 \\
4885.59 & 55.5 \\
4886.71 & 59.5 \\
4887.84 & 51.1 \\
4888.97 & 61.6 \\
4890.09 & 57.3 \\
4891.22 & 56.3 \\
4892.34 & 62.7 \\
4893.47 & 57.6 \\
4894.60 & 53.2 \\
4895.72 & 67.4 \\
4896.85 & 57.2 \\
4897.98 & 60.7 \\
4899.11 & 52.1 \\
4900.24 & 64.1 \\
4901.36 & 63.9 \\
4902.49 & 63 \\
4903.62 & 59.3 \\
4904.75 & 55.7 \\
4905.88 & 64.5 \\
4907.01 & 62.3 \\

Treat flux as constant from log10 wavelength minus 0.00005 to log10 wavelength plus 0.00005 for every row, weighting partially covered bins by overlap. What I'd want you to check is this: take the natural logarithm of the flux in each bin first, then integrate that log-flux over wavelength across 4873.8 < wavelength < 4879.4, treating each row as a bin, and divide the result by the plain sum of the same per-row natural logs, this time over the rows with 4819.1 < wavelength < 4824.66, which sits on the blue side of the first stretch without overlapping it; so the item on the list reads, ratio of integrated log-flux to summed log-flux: 1.12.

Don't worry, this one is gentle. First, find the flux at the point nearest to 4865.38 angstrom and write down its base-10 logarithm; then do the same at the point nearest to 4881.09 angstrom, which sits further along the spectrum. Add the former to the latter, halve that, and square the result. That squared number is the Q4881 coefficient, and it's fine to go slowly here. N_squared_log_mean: 3.68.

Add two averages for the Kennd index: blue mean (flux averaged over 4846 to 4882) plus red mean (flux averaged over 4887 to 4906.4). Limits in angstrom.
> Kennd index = 140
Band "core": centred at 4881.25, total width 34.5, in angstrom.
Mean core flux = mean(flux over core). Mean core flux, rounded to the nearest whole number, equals 60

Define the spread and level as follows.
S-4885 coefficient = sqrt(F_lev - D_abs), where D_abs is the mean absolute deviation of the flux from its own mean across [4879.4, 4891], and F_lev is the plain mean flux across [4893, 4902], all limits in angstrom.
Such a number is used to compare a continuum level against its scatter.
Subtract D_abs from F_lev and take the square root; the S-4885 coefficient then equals 7.5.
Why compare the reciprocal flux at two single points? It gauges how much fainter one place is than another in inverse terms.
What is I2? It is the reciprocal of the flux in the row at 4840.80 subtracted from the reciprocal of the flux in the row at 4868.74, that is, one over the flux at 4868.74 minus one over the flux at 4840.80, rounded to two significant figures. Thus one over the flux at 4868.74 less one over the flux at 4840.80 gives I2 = 0.0040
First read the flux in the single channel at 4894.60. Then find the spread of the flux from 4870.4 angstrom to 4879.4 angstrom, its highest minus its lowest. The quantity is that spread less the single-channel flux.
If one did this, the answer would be -36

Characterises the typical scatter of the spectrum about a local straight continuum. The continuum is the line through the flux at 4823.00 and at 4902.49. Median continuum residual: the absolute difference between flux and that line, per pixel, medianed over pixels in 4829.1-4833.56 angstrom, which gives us 5.9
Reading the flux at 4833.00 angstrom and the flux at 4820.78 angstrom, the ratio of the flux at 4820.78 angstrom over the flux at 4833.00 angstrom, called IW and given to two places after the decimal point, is 0.83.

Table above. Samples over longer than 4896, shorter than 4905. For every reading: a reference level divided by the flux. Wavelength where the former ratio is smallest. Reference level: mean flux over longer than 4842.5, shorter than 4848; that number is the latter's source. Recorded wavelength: 4900.24 angstrom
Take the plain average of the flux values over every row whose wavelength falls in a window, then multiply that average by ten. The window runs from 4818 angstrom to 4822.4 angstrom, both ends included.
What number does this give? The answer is 603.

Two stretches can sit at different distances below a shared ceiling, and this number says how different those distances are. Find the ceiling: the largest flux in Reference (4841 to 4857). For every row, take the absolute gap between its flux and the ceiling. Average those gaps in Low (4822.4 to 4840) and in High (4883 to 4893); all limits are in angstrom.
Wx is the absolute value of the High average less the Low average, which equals 2.0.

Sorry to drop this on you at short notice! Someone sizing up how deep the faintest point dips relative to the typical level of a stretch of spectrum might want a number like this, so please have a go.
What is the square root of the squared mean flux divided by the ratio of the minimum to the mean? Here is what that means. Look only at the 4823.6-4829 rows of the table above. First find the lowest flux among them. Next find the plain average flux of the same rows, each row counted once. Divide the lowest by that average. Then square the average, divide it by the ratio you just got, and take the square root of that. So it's 65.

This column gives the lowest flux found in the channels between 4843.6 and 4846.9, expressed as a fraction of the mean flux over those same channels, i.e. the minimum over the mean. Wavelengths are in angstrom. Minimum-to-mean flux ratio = 0.946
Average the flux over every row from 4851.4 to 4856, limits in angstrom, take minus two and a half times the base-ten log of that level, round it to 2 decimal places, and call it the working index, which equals -4.34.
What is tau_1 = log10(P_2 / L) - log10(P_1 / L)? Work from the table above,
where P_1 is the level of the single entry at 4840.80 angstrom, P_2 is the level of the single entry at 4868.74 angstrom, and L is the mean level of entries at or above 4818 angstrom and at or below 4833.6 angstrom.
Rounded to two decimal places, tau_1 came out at -0.10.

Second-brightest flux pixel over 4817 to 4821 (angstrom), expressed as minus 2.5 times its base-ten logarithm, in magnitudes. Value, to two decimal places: -4.44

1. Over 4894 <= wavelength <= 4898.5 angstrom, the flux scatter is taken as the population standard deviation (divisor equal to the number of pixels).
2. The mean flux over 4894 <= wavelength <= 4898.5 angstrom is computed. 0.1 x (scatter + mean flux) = 6.5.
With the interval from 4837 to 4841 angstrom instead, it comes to 6.2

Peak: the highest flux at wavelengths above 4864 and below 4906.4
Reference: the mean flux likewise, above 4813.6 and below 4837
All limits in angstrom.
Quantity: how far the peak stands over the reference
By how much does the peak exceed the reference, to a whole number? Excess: 62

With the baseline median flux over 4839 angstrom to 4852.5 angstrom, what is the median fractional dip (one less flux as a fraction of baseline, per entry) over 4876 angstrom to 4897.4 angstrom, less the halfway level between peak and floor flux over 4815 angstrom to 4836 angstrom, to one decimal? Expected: -63.0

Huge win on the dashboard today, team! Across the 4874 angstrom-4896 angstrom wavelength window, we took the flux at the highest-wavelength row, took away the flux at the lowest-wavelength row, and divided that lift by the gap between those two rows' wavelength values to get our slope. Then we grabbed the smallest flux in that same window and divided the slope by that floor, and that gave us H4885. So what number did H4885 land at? 0.014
